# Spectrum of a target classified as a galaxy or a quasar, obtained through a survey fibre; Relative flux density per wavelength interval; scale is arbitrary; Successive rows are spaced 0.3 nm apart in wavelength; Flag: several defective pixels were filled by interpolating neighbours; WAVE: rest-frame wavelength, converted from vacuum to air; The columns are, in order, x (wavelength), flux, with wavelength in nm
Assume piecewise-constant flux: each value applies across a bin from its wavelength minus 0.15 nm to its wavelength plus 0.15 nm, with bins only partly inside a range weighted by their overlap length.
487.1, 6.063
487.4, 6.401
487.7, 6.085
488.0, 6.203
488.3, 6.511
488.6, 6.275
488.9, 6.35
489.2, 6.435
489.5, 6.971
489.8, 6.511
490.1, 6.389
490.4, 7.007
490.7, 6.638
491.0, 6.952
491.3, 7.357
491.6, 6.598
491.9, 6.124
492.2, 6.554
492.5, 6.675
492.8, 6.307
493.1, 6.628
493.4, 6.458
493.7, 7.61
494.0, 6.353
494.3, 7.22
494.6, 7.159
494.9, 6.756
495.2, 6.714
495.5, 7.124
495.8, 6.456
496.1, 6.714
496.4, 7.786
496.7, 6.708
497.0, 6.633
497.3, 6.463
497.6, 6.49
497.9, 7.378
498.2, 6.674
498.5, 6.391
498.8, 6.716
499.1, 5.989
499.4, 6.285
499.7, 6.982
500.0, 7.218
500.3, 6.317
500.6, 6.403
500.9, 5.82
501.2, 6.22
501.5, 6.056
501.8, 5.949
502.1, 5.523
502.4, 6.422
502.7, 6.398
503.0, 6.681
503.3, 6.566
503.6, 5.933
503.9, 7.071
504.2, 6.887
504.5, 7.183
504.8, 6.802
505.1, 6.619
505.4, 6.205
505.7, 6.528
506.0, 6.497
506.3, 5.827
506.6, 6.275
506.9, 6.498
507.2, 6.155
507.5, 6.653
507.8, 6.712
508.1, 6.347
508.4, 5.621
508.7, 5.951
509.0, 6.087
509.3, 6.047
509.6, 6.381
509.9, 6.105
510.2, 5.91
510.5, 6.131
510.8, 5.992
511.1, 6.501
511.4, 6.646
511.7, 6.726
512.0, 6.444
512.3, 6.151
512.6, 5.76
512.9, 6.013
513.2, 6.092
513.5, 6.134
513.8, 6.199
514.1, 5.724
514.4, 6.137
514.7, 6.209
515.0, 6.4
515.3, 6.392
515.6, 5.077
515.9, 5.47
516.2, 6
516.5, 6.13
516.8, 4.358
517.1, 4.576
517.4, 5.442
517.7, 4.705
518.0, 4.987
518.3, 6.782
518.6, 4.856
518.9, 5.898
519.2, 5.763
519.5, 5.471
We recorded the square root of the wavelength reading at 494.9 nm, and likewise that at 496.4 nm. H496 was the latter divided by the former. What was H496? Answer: 1.07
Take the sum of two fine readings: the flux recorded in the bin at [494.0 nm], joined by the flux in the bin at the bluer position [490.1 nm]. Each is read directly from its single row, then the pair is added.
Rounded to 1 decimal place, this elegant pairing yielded 12.7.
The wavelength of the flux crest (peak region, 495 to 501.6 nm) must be 496.4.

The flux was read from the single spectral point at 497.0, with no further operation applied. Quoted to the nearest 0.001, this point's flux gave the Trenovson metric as 6.633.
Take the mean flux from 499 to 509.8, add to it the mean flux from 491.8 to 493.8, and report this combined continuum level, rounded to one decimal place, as 13.0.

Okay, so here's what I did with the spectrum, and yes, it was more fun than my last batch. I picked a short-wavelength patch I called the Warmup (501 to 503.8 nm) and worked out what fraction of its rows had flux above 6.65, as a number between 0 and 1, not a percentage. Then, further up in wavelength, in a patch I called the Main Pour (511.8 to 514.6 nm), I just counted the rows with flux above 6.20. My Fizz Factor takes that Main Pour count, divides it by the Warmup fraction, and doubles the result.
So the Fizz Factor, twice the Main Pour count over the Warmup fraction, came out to 18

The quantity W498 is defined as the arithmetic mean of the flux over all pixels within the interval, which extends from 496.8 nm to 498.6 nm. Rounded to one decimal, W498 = 6.7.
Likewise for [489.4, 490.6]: 6.7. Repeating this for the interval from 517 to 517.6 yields 5.0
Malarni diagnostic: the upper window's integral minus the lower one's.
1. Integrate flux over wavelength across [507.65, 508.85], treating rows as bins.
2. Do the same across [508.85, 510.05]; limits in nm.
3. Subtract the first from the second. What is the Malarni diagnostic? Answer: 0.0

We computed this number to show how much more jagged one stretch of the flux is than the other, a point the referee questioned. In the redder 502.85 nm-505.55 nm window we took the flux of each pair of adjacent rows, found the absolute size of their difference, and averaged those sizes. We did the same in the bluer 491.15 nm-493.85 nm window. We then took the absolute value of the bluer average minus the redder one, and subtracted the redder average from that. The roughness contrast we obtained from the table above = -0.362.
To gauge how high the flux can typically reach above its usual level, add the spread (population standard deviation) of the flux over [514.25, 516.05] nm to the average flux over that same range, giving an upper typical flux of 6.45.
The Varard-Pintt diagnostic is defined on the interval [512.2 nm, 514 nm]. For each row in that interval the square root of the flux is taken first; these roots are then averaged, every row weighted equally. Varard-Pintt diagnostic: 2.46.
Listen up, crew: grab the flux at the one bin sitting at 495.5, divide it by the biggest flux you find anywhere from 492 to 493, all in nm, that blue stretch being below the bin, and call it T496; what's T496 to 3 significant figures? 1.07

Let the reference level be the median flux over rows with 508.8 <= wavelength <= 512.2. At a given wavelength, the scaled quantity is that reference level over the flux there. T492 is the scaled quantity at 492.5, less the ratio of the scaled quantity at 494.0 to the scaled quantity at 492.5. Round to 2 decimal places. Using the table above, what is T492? -0.13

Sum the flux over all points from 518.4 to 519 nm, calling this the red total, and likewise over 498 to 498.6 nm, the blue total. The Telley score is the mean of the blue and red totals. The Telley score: 11.9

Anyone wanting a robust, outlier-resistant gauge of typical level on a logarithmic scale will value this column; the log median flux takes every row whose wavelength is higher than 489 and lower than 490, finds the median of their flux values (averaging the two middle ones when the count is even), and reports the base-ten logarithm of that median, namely 0.81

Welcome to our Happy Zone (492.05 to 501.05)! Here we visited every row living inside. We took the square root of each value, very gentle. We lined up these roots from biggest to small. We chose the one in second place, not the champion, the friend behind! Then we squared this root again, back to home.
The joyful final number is 7.6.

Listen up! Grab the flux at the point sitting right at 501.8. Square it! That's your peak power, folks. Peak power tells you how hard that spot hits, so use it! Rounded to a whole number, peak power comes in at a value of 35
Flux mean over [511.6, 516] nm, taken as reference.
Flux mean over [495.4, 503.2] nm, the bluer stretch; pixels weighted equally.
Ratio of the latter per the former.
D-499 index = 1.077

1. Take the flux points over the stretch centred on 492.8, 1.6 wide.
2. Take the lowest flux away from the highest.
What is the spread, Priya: 0.37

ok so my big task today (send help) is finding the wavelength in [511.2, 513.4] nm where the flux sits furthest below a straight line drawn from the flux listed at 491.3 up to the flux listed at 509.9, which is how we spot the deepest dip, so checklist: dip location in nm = 512.6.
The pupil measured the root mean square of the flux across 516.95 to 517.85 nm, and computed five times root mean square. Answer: 24.6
